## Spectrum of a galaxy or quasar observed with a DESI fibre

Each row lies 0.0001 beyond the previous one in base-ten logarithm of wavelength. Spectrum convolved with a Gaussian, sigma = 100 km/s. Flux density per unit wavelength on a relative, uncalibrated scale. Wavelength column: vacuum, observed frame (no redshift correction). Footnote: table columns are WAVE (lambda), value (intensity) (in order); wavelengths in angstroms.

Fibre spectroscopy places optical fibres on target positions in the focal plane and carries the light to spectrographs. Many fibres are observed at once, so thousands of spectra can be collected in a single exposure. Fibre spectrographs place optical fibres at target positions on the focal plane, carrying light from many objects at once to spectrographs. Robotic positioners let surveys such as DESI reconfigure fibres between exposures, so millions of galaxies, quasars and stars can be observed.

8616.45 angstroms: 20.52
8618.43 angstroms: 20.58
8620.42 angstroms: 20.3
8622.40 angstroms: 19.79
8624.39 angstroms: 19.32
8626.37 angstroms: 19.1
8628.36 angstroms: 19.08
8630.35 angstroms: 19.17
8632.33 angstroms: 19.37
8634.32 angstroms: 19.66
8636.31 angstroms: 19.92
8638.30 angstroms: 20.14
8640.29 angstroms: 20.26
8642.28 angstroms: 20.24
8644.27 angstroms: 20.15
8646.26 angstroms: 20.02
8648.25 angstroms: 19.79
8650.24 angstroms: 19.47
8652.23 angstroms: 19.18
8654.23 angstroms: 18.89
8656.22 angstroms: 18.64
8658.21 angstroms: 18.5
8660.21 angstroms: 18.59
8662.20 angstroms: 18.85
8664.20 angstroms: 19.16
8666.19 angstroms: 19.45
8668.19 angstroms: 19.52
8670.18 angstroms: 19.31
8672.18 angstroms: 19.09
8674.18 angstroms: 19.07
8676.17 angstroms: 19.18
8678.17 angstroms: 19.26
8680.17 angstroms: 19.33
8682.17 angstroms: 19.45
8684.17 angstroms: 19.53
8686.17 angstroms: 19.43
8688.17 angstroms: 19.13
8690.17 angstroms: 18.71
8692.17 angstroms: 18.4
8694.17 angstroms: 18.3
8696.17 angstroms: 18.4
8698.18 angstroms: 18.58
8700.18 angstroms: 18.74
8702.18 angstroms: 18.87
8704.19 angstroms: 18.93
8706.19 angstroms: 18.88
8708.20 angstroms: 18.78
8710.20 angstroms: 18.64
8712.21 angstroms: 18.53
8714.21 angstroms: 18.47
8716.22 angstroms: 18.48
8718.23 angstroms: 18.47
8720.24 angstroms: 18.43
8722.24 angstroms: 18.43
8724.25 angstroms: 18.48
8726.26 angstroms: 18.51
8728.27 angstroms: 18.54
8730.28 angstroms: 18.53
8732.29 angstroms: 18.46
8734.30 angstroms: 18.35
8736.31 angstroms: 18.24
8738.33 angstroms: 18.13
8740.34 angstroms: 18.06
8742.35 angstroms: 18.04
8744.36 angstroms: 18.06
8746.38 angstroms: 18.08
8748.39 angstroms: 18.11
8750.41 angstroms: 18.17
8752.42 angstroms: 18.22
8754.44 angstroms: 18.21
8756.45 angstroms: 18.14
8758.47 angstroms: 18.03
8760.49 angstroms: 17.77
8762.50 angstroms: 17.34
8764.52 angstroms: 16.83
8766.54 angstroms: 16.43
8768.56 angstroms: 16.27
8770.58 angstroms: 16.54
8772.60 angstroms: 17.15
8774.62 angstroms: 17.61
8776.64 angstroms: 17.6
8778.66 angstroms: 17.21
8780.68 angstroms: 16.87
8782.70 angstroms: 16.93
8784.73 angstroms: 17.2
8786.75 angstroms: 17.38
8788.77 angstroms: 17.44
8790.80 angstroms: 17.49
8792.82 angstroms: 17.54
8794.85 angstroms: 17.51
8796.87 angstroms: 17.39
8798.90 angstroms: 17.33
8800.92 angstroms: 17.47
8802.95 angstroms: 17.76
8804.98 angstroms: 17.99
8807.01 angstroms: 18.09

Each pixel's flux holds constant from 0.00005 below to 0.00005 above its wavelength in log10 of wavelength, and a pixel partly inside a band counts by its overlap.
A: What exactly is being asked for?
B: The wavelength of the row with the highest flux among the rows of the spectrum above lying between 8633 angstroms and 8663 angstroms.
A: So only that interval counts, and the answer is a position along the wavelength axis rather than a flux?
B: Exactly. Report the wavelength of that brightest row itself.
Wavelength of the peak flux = 8640.29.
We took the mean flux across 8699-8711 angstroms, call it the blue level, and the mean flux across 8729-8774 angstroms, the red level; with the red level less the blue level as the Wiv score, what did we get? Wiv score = -1.0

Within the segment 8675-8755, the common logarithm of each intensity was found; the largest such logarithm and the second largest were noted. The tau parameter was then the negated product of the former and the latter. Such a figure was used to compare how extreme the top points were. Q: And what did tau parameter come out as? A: -1.66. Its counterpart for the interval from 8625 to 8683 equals -1.71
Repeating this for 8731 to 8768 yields -1.60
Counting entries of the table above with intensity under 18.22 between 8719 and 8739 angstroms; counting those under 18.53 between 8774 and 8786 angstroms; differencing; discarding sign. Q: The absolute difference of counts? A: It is 5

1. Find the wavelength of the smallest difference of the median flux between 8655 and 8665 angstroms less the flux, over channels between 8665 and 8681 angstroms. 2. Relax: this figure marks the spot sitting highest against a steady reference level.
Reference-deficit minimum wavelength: 8668.19 angstroms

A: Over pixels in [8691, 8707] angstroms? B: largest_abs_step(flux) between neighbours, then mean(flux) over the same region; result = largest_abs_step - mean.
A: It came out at -18.5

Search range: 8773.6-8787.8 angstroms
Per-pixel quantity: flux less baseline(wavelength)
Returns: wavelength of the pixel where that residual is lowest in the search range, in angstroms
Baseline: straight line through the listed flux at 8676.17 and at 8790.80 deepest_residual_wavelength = 8780.68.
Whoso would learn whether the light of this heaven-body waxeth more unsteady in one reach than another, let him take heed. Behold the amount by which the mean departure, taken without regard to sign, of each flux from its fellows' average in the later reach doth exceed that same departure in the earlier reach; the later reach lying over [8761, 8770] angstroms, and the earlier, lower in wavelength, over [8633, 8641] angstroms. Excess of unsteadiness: 0.16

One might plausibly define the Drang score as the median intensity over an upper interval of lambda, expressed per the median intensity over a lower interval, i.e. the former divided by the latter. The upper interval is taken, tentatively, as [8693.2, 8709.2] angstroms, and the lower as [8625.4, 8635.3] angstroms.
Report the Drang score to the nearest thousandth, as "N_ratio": 0.979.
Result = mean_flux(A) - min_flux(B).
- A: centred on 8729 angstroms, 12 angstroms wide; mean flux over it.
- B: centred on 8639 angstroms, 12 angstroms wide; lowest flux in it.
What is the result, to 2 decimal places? -1.18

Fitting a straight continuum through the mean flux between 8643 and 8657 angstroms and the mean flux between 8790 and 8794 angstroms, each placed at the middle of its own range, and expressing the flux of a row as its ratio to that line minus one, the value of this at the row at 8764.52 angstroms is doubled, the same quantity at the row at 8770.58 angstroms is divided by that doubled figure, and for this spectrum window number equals 0.60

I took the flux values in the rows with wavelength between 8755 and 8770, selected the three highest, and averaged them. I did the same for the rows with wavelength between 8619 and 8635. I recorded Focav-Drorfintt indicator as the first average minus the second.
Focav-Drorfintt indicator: -1.9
